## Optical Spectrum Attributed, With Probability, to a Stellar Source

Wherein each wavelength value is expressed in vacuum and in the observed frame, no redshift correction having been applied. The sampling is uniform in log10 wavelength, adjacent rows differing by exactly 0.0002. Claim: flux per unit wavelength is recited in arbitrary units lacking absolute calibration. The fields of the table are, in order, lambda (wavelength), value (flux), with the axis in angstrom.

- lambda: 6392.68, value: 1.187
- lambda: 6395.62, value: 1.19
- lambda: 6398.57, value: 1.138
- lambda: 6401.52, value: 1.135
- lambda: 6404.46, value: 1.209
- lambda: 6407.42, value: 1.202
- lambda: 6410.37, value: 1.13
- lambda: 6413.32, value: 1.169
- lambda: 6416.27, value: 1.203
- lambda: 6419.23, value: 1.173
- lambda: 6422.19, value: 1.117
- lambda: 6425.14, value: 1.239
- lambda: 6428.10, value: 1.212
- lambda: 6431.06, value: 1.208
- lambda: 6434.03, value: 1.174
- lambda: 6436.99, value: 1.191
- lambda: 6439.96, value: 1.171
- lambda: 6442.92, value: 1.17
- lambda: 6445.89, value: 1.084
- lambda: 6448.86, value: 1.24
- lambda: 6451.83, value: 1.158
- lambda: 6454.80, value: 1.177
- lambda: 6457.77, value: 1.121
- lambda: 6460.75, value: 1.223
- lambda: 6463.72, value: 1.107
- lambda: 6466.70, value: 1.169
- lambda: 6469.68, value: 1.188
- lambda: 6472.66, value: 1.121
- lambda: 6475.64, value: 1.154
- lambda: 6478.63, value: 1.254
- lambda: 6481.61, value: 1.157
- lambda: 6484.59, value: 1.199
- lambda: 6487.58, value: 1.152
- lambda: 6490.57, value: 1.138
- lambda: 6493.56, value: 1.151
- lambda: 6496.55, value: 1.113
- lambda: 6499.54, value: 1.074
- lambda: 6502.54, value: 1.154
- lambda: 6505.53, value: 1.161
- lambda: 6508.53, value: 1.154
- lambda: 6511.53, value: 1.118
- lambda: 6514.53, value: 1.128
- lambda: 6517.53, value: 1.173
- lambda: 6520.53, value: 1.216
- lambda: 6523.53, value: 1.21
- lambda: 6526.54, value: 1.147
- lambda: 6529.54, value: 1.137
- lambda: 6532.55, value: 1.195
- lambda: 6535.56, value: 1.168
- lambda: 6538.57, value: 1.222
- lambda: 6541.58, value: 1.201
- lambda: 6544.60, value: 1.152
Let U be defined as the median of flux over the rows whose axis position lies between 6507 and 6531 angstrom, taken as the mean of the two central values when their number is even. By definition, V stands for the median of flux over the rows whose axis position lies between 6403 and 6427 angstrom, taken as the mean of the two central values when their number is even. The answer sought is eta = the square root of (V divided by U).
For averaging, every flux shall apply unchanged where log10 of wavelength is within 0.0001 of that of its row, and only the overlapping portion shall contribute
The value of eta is 1.02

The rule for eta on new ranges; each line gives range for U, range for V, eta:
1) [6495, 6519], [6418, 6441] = 1.02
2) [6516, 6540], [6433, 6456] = 1.00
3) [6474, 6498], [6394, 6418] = 1.01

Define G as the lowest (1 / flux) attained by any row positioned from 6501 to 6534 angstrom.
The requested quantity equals 0.822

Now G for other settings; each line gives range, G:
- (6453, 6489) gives 0.797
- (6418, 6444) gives 0.807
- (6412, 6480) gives 0.797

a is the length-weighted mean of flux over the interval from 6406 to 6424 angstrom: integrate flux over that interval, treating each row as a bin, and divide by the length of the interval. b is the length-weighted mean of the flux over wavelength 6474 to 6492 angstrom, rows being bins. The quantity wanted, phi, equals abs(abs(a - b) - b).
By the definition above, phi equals 1.17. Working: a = 1.17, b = 1.18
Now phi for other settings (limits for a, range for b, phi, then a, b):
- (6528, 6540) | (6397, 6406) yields 1.14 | 1.18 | 1.16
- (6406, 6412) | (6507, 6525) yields 1.17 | 1.17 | 1.17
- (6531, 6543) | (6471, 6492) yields 1.14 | 1.20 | 1.17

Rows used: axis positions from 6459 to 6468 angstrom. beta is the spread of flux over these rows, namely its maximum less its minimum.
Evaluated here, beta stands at 0.116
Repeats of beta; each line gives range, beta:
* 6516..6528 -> 0.069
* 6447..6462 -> 0.119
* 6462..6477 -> 0.081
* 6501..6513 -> 0.043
